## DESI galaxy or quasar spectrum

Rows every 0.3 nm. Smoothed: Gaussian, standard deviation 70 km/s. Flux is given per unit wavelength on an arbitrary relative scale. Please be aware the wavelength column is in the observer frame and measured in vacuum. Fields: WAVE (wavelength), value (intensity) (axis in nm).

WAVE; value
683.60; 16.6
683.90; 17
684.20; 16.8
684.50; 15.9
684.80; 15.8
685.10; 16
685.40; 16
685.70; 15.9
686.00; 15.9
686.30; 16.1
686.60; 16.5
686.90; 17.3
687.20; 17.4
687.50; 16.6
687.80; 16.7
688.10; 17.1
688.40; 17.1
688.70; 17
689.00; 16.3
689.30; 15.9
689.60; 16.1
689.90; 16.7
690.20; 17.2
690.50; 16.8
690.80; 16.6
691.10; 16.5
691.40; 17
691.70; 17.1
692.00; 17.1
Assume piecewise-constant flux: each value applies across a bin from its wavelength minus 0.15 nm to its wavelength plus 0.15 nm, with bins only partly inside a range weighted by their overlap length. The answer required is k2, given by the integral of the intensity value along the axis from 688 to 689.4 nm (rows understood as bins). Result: 23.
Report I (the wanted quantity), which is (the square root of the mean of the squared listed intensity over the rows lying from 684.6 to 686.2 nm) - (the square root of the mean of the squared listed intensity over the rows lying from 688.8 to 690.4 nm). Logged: -0.5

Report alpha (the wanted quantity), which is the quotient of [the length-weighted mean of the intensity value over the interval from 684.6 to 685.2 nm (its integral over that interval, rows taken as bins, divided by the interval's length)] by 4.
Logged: 3.97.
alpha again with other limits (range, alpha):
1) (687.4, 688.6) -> 4.22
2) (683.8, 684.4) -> 4.20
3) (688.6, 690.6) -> 4.14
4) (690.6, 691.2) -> 4.14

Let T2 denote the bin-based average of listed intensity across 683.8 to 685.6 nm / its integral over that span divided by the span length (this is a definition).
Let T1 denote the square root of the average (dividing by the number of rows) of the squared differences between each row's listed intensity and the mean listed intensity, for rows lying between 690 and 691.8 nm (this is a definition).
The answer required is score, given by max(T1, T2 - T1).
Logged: 16.0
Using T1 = 0.26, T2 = 16.2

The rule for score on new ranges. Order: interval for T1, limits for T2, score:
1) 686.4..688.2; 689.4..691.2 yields 16.3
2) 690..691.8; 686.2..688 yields 16.5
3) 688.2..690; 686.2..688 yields 16.3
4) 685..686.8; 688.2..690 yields 16.3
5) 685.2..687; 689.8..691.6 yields 16.3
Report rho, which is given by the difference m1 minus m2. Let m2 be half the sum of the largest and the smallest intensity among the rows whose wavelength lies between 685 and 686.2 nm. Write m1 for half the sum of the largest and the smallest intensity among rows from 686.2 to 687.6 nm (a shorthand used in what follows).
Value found 0.8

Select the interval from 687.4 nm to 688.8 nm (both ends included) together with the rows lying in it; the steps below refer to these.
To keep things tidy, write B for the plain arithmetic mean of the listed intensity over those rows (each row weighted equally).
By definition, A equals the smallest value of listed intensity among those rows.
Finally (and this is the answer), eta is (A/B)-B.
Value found -15.92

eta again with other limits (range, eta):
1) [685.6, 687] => -15.37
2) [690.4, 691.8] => -15.82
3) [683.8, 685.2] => -15.33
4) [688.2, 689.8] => -15.52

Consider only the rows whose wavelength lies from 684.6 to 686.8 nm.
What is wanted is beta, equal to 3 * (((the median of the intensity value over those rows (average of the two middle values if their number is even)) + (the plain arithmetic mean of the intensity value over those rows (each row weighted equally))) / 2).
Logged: 48.0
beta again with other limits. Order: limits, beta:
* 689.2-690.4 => 49.3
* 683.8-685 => 49.1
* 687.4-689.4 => 50.1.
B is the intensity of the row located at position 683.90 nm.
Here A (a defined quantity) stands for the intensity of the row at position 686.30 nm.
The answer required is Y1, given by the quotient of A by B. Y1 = 0.95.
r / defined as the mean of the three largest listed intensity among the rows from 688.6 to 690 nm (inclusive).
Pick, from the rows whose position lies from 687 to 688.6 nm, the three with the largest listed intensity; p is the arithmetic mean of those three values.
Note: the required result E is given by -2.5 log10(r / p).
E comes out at 0.034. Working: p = 17.2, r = 16.7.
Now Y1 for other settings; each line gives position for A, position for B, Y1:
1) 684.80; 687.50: 0.95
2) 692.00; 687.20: 0.98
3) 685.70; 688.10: 0.93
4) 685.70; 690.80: 0.96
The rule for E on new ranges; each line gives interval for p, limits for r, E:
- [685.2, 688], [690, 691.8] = 0.002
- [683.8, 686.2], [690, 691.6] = -0.026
